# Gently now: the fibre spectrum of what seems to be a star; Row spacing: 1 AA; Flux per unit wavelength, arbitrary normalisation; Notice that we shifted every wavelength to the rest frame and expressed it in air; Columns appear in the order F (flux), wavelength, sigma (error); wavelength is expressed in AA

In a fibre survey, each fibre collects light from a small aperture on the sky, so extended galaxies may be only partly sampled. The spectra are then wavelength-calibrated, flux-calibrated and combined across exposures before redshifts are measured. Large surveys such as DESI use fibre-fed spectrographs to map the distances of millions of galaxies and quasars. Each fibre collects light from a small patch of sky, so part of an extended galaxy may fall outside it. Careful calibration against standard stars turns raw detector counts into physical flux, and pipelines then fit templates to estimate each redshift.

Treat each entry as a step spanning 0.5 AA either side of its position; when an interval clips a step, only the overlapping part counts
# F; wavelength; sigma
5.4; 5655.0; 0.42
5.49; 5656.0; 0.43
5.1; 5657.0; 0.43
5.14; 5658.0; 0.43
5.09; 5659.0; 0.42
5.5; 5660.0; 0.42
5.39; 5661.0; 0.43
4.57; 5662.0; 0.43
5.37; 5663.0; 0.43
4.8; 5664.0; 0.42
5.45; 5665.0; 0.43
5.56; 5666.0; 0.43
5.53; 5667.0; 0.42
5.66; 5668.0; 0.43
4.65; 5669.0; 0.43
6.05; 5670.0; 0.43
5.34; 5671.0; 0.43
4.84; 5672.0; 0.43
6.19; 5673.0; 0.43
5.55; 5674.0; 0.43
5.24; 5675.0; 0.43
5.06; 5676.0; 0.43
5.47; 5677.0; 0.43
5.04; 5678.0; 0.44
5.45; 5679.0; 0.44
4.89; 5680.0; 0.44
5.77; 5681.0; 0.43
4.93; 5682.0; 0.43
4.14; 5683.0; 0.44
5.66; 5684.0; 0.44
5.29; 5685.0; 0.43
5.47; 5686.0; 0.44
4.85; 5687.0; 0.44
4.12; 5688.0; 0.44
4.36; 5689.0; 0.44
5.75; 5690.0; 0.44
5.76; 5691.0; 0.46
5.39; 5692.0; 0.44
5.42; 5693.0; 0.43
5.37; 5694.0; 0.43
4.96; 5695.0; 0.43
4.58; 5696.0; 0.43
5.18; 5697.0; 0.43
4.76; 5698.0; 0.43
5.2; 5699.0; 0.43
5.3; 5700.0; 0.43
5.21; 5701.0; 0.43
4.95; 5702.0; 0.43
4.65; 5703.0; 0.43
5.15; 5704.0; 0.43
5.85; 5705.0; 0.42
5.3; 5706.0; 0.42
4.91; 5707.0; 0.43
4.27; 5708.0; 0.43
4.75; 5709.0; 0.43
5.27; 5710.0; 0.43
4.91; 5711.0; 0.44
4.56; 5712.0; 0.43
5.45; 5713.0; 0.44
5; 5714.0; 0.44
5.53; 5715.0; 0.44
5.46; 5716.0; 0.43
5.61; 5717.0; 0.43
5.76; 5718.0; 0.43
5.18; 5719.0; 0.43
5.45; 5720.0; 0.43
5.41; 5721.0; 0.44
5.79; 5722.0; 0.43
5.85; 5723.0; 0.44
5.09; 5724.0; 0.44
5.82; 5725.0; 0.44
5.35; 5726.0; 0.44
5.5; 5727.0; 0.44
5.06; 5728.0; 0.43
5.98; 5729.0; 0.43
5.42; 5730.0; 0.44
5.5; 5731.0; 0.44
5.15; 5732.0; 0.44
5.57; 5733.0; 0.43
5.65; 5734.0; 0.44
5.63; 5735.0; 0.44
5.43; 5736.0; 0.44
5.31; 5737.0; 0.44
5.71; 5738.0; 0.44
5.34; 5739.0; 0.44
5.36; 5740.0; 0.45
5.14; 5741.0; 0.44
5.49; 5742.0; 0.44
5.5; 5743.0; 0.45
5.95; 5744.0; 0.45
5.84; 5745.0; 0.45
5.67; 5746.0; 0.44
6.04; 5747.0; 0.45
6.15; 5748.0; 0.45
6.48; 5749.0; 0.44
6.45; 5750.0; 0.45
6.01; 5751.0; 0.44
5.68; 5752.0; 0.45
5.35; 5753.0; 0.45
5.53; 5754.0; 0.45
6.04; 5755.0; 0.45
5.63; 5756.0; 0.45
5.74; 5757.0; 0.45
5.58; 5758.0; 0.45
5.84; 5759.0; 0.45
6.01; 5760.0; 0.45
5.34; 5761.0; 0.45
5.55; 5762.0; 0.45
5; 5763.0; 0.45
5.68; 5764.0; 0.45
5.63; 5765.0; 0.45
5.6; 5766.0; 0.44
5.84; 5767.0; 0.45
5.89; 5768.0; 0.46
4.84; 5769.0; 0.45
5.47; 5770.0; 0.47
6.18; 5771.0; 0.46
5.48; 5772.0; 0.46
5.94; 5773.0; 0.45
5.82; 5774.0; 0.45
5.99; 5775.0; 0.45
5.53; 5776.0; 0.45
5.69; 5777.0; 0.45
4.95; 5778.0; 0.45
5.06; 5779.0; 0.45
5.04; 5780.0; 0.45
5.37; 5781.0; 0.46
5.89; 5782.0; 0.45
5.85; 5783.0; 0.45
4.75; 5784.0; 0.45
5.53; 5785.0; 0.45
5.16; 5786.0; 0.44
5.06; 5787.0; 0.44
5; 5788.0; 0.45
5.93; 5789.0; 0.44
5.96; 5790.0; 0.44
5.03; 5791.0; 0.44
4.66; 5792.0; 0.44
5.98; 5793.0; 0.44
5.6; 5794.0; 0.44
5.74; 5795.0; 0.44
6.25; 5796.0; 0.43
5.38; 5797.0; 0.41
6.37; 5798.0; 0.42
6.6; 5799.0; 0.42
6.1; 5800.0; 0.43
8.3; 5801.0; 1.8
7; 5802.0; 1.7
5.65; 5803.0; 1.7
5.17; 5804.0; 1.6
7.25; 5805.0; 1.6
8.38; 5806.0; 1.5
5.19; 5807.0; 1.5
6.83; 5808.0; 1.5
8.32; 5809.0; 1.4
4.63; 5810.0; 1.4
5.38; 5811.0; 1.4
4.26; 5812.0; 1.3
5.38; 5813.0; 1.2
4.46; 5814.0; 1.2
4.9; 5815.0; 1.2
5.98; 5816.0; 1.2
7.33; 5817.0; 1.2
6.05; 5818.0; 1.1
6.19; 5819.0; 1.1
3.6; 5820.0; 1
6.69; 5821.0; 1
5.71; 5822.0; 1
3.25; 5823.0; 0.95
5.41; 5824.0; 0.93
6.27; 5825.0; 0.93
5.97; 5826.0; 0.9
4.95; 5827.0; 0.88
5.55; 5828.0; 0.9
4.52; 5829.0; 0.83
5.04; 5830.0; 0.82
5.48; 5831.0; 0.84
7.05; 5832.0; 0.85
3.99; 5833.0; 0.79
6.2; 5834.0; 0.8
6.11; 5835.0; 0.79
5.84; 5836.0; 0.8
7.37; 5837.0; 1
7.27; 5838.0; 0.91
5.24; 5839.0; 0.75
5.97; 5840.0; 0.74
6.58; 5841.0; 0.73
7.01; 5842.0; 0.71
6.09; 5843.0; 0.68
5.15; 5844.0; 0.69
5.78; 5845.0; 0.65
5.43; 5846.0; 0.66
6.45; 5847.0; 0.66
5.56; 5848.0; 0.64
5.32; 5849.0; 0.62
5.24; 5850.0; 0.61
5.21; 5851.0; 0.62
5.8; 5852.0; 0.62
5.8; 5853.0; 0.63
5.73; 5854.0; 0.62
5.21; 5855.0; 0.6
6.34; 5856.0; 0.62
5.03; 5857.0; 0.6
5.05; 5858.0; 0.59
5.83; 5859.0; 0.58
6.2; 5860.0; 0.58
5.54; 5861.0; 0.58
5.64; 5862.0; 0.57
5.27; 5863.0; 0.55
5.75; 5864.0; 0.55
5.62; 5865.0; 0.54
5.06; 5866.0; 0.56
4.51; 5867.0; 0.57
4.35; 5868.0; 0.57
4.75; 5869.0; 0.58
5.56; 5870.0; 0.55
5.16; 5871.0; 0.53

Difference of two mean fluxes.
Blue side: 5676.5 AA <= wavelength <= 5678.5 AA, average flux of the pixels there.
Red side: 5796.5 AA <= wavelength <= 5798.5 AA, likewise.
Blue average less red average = -0.62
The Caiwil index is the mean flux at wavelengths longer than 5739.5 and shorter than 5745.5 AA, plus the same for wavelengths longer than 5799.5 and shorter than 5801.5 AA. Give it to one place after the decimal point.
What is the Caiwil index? 12.7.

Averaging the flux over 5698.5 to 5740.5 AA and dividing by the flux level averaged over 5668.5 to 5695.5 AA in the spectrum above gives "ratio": 1.02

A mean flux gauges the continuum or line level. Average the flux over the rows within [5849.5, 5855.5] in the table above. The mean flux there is 5.50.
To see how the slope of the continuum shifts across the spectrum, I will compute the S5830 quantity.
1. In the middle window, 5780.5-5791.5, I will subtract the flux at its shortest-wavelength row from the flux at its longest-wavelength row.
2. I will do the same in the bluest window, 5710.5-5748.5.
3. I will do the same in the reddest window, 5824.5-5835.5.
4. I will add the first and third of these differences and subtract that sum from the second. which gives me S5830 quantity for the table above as 1.7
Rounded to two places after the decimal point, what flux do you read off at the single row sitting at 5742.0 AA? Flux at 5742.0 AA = 5.49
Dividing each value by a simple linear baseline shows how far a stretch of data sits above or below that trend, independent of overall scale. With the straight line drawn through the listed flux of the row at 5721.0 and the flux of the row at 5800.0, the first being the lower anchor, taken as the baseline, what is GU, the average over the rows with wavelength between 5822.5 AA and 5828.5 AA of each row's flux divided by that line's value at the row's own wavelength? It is 0.83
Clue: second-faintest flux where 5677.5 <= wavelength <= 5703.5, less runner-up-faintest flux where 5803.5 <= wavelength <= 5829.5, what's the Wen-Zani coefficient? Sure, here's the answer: 0.5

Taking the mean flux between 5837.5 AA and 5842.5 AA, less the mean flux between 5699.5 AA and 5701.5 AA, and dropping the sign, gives 1.2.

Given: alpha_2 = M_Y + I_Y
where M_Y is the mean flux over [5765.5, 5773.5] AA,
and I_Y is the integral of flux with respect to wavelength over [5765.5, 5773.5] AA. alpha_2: 51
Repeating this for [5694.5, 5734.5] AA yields 216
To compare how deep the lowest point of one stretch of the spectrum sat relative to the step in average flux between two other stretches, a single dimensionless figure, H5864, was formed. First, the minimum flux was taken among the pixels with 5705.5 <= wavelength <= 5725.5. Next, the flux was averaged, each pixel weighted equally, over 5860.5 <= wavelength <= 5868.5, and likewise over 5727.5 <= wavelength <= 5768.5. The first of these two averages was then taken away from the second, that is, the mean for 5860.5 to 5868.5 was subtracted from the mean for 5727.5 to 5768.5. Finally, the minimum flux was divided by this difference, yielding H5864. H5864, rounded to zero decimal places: 10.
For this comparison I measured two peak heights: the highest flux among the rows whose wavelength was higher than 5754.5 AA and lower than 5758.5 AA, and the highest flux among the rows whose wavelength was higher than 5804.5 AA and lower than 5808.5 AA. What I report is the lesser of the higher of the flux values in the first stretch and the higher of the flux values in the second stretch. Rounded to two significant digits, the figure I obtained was 6.0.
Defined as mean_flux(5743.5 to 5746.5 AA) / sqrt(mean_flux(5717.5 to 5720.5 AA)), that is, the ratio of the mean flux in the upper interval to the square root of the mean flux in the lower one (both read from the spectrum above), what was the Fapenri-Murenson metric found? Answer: 2.5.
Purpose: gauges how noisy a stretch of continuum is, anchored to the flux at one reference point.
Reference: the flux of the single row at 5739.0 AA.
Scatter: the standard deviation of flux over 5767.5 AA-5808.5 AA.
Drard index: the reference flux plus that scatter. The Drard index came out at 6.2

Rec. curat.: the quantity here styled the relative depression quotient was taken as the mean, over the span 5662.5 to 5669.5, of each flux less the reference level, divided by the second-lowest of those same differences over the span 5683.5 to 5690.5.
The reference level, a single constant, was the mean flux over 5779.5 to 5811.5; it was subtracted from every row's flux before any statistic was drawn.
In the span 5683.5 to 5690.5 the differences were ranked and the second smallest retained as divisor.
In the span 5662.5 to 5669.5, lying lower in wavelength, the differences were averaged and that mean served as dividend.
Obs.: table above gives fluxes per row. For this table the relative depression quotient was 0.40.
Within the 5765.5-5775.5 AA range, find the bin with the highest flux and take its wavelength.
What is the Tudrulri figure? 5771.0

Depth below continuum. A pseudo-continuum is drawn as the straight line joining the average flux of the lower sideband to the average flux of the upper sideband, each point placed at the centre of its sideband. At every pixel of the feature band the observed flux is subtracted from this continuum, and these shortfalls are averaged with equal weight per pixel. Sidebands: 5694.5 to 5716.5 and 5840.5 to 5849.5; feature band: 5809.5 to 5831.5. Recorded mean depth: 0.46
